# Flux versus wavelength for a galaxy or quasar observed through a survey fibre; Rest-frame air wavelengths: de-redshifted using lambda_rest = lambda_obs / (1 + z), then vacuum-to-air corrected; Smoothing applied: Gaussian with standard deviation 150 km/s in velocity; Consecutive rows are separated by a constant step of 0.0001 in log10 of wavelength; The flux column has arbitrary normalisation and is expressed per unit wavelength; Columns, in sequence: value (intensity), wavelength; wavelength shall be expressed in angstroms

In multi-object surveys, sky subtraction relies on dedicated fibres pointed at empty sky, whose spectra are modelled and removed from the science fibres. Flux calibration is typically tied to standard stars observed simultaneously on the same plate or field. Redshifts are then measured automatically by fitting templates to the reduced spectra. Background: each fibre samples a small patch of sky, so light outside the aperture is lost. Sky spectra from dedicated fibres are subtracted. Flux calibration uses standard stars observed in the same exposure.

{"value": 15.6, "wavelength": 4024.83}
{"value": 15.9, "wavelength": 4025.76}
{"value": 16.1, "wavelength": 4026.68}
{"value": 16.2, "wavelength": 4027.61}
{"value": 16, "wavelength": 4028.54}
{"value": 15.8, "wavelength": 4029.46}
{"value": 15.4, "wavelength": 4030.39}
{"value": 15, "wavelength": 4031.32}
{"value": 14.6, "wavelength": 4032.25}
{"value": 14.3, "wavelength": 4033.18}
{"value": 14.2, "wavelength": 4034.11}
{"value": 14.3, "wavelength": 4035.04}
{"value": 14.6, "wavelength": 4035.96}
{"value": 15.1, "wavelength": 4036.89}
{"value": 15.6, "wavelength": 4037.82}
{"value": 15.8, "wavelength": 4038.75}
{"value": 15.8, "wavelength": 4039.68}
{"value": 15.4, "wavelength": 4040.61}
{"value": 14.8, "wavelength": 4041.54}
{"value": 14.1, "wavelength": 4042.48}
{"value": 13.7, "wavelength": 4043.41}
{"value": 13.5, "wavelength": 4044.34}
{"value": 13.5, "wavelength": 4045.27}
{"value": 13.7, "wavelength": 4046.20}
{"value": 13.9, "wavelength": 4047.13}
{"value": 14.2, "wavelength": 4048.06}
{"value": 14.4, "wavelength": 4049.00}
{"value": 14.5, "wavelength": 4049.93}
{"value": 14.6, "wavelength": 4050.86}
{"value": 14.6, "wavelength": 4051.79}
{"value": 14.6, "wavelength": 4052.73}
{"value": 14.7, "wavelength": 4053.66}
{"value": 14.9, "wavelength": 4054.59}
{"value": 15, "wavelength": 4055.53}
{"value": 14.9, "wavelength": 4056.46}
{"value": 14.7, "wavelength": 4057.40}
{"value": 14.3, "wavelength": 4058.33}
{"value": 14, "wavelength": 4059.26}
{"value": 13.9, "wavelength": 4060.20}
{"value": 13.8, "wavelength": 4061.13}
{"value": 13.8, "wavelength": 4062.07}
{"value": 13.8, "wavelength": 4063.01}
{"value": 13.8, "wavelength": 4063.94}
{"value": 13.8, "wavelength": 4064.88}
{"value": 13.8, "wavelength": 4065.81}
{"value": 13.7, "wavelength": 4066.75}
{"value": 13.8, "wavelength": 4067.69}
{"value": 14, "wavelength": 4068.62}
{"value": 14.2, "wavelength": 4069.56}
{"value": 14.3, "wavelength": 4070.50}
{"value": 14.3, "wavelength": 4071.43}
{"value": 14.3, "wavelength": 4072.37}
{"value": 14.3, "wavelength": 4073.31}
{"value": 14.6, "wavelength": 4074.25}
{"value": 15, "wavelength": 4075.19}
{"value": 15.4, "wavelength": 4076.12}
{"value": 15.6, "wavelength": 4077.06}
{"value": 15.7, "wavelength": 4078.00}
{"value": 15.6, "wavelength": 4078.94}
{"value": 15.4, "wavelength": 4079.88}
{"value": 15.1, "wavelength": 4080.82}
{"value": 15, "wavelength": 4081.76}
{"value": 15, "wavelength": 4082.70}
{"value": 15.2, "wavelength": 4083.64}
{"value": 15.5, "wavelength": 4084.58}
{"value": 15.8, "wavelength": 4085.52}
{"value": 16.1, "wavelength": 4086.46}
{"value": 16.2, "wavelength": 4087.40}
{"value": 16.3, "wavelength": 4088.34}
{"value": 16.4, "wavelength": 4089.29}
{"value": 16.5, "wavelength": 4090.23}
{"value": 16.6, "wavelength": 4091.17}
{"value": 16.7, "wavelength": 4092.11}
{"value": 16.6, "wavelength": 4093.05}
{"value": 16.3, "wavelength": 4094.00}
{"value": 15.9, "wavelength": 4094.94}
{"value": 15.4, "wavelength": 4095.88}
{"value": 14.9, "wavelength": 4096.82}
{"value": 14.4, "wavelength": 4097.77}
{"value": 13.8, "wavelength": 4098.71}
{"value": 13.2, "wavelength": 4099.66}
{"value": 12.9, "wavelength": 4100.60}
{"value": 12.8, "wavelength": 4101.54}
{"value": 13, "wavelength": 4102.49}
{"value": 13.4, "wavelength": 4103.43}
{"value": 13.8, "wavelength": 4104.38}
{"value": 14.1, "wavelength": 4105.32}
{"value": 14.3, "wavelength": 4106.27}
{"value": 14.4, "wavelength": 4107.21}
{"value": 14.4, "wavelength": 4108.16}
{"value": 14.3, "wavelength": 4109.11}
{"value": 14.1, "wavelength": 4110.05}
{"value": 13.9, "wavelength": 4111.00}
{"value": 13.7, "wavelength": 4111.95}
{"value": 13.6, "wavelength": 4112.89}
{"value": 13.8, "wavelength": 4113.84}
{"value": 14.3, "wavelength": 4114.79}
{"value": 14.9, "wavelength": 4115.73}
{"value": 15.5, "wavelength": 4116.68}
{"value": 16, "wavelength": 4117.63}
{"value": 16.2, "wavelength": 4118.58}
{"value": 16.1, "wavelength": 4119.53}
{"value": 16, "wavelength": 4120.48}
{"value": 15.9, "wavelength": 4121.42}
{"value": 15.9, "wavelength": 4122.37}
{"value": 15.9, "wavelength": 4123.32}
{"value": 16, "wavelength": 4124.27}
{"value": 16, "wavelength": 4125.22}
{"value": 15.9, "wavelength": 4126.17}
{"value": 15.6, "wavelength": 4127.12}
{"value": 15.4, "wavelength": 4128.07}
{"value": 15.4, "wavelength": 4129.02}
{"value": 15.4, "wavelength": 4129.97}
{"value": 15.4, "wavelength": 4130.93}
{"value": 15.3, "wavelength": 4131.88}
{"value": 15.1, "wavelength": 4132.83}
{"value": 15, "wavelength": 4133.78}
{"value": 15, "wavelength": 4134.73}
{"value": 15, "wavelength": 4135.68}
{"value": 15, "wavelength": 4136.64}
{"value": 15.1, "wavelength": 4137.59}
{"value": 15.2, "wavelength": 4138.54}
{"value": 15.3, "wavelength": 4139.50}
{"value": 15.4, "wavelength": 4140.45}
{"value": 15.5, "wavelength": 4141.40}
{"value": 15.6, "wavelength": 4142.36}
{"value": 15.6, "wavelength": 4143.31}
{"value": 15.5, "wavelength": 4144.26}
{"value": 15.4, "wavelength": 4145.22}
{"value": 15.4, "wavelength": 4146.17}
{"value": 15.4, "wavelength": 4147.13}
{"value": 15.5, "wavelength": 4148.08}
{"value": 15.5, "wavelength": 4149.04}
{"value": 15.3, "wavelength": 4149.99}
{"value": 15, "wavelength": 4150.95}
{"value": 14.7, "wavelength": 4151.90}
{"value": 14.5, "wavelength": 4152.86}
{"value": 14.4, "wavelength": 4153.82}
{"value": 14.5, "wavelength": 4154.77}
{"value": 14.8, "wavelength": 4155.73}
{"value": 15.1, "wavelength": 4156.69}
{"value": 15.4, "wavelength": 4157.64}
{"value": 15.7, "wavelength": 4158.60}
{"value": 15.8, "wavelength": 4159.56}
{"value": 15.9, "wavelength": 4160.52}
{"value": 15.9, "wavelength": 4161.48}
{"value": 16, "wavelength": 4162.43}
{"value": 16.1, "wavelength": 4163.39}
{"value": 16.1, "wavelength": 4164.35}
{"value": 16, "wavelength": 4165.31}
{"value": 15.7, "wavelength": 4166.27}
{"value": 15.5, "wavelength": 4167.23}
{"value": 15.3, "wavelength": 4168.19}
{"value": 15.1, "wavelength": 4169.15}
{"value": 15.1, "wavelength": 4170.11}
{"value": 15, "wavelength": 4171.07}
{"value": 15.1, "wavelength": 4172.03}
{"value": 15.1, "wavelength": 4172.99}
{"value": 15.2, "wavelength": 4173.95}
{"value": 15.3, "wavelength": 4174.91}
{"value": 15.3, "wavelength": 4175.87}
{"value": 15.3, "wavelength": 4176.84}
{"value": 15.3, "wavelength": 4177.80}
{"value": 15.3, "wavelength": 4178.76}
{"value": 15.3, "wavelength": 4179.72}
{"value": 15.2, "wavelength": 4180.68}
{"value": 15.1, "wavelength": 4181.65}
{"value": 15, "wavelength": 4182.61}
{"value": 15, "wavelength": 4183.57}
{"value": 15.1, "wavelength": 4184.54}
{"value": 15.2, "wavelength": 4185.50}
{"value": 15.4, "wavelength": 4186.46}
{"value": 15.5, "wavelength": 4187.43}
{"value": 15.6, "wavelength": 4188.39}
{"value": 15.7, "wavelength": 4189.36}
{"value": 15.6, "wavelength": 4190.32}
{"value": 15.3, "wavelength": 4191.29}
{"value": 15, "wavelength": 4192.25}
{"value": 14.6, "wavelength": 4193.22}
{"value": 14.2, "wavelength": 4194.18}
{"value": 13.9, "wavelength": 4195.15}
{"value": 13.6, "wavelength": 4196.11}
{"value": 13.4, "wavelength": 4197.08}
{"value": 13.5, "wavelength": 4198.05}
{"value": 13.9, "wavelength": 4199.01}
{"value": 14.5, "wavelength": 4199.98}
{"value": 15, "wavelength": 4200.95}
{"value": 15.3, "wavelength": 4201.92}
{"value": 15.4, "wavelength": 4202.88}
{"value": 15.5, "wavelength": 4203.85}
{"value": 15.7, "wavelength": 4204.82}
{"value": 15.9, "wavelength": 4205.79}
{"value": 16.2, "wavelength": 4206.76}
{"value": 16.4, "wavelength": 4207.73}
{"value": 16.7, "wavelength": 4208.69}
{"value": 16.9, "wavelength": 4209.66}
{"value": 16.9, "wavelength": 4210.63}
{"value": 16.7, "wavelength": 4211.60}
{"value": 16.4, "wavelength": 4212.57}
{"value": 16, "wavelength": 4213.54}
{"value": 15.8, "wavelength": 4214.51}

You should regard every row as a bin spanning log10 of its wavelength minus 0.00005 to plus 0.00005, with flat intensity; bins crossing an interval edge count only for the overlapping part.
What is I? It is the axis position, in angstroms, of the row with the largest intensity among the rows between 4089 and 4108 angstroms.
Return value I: 4092.11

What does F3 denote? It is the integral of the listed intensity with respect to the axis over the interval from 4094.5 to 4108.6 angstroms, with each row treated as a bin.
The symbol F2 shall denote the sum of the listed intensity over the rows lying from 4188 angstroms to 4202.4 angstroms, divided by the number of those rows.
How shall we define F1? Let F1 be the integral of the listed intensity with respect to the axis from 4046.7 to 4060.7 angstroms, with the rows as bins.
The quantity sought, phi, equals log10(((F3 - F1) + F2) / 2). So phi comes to 0.7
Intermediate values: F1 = 203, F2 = 14.6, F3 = 198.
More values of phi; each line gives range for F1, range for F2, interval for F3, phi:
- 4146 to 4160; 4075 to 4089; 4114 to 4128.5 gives 1.2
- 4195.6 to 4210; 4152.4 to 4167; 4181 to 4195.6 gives 0.9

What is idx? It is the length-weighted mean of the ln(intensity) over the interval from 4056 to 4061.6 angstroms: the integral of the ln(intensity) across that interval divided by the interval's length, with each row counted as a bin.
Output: 2.66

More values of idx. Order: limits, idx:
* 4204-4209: 2.78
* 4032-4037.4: 2.68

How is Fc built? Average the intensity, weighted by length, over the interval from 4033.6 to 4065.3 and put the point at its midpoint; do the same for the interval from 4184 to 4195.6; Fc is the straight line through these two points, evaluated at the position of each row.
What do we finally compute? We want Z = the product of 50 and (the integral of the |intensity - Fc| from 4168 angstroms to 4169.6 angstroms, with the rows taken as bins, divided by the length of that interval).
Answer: 10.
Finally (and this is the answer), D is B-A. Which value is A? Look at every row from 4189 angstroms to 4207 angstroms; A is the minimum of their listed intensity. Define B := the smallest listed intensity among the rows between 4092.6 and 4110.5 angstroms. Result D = -0.6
